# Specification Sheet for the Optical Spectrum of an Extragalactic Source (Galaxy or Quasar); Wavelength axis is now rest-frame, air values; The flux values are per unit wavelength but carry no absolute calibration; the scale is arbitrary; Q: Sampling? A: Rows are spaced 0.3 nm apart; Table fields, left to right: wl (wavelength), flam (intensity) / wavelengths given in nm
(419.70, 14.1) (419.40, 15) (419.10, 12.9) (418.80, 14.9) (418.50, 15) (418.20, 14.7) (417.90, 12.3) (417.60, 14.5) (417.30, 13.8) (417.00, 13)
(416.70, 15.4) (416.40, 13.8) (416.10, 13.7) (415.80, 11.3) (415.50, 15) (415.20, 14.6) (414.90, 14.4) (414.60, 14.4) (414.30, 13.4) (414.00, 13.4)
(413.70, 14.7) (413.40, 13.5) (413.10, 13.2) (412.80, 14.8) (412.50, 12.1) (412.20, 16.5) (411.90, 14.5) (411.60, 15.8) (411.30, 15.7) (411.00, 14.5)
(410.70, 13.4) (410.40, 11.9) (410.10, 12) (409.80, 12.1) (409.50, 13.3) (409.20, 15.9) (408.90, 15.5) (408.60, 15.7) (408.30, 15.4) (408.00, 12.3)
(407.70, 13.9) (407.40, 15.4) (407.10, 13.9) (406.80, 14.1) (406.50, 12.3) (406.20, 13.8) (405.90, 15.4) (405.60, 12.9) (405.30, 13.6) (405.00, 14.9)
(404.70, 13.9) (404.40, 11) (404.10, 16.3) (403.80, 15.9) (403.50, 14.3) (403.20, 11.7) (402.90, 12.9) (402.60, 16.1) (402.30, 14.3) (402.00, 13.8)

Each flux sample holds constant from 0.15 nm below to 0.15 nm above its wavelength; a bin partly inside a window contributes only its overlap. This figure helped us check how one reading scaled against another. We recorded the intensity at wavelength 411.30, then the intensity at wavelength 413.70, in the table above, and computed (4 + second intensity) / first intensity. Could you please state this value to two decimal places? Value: 1.19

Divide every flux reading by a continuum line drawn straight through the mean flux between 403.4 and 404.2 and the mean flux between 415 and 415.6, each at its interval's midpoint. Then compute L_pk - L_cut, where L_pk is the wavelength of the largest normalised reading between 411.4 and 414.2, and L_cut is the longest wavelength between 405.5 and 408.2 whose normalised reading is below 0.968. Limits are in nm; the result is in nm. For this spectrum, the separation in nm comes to 4.20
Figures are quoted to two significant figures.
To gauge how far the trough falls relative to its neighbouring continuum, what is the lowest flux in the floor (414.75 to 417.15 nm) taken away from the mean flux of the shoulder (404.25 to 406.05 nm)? 2.3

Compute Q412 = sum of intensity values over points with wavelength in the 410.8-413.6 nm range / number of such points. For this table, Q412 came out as 14.5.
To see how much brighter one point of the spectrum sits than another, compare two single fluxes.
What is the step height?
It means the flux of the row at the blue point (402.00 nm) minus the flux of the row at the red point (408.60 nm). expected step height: -1.9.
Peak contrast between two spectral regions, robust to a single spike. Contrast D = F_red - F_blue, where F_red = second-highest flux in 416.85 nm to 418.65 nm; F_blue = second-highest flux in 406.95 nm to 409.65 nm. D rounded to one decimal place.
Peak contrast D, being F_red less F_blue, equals -1.0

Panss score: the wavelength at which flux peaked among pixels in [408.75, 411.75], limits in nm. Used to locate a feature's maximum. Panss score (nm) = 409.20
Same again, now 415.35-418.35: 416.70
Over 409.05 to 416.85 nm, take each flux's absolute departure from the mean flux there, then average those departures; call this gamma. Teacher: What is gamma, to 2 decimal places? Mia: 1.12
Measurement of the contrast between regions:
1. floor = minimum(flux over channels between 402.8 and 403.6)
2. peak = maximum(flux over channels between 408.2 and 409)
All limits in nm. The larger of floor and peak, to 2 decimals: 15.70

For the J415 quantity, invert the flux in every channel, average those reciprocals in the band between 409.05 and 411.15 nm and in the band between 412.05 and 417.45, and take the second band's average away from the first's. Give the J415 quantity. 0.0037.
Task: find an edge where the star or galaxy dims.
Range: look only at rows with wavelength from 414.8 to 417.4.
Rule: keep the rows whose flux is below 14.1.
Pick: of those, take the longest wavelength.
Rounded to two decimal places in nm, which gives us 417.30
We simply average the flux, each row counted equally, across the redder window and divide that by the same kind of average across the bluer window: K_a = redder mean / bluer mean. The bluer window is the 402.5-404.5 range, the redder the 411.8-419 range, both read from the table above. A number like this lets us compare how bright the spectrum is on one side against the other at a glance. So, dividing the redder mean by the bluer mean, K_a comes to 1.00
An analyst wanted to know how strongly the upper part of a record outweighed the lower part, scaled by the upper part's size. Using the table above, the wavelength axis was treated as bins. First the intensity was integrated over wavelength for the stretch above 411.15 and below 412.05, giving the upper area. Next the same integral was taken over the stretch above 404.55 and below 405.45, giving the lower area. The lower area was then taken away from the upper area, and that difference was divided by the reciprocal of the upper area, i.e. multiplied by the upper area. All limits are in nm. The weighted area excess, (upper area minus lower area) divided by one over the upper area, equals 15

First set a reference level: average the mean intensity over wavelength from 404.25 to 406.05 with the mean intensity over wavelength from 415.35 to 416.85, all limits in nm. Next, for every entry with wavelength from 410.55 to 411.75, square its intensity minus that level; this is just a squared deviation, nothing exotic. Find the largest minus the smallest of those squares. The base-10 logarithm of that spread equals 0.62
